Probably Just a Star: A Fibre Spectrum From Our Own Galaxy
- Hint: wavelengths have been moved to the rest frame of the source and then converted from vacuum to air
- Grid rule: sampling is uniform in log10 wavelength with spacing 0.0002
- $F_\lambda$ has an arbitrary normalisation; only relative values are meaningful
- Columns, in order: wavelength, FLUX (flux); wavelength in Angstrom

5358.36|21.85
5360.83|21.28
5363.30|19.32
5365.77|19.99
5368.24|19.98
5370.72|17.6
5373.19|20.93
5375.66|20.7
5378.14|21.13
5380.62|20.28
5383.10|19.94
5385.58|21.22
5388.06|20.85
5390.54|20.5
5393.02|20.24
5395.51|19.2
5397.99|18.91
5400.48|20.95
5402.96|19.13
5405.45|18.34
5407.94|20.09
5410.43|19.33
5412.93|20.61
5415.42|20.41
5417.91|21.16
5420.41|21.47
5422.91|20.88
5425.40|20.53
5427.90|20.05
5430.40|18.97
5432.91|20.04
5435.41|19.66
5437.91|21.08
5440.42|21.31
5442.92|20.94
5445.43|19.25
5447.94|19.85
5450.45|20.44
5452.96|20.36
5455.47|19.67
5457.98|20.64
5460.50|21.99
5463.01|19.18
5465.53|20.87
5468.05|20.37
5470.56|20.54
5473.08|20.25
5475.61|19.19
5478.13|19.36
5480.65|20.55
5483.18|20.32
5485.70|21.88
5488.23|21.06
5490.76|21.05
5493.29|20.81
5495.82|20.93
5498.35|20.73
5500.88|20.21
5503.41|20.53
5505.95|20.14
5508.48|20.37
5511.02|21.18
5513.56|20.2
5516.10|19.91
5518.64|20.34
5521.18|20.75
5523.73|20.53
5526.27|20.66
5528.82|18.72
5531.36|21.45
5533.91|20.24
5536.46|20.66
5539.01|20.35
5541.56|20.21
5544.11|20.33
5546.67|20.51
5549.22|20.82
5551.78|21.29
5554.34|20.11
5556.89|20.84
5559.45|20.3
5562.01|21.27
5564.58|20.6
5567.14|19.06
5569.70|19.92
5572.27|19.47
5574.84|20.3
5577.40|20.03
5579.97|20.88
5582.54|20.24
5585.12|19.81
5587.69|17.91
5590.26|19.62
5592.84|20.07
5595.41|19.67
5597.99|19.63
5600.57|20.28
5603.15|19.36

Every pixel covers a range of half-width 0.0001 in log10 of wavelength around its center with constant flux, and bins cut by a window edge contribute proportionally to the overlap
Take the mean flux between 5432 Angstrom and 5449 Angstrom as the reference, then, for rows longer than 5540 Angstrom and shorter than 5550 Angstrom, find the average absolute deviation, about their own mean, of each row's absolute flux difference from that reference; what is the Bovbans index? 0.15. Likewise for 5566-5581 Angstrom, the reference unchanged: 0.33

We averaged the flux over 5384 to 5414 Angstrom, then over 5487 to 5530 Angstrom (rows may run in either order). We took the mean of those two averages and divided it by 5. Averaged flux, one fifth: 4.04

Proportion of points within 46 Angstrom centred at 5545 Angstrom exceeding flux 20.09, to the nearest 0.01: 0.89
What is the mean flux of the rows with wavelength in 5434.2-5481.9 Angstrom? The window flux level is 20.3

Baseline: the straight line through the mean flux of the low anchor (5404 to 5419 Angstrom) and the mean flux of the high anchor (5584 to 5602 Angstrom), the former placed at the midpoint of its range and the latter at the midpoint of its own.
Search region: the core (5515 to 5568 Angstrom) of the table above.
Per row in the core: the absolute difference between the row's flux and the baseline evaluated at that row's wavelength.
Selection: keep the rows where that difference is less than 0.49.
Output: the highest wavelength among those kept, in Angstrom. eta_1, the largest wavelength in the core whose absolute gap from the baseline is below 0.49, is 5554.34 Angstrom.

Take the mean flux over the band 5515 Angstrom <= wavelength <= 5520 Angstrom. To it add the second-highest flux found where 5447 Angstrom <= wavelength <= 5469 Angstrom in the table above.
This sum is 41.0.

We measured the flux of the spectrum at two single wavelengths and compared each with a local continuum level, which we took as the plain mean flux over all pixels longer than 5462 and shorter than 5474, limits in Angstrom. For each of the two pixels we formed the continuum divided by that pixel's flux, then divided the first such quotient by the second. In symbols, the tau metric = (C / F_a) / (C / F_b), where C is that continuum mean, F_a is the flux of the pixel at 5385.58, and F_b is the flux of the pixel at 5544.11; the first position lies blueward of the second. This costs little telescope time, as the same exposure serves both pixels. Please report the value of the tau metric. 0.96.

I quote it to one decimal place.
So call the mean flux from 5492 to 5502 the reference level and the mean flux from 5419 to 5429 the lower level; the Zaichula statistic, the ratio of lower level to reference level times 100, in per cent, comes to 100.3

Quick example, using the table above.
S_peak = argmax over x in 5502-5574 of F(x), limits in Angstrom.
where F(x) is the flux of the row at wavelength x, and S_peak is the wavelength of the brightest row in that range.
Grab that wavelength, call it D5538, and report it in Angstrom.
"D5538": 5531.36 Angstrom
